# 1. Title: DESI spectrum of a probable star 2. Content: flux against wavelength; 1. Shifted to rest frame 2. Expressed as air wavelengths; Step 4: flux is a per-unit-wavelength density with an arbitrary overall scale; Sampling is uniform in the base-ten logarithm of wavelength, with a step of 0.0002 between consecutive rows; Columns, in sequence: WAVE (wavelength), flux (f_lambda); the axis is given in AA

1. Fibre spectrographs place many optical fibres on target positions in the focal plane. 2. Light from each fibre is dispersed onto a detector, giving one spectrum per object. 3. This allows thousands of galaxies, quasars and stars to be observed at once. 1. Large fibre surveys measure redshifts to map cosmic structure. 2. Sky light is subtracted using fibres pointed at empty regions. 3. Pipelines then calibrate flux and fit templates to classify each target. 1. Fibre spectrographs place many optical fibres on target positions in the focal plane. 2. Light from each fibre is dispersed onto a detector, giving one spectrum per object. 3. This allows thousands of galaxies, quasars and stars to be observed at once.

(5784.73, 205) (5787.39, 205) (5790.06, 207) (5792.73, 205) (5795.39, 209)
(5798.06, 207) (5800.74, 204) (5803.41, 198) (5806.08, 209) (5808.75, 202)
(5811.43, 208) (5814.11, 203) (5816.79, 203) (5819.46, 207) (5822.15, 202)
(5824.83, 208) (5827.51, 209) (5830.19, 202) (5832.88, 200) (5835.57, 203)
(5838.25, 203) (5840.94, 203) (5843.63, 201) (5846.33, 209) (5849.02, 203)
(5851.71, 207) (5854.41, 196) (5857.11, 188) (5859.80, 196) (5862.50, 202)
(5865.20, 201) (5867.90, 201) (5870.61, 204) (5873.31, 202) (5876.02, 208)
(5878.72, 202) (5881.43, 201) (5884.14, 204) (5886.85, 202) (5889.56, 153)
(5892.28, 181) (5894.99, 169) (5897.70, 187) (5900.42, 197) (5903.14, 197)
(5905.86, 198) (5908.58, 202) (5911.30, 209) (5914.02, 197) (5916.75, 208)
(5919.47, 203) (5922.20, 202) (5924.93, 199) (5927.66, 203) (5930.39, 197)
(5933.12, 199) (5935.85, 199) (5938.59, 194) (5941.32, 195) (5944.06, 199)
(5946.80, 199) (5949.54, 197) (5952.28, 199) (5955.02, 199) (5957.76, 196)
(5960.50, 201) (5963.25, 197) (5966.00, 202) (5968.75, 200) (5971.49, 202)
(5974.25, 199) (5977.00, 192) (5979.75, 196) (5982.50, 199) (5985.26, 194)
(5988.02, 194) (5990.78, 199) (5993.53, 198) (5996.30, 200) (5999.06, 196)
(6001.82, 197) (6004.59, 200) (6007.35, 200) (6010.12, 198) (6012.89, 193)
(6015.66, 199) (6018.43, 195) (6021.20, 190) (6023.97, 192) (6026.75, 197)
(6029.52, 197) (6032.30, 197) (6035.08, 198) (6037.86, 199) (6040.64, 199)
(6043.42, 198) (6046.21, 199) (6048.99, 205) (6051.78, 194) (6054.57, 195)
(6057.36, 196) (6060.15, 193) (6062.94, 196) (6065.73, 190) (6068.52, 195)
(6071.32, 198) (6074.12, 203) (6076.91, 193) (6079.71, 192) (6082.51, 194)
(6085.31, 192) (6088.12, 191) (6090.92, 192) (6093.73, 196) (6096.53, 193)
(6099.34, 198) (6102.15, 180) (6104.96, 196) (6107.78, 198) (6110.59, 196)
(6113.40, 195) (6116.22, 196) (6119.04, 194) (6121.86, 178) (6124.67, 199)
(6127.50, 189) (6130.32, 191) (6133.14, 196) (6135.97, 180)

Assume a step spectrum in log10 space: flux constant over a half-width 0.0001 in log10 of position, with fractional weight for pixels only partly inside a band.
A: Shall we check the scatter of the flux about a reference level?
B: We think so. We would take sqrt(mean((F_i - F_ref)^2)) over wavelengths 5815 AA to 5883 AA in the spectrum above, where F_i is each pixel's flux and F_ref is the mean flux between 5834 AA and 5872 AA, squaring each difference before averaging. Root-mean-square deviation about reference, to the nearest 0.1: 4.6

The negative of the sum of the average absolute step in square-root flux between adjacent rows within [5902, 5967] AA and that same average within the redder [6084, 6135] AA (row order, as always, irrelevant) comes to -0.37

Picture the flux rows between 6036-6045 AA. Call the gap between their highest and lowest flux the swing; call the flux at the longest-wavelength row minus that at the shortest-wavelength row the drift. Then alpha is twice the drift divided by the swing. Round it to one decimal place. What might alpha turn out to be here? -2.0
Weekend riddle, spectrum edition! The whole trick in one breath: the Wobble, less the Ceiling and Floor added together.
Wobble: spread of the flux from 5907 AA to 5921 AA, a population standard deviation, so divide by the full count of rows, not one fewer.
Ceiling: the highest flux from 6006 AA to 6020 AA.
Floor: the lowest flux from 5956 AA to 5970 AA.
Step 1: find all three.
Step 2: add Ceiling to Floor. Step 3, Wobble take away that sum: -392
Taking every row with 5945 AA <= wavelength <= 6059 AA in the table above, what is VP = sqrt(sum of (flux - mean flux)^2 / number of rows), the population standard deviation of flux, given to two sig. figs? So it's 2.9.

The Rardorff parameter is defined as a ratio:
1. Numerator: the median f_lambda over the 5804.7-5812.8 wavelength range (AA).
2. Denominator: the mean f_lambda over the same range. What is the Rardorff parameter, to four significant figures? 1.008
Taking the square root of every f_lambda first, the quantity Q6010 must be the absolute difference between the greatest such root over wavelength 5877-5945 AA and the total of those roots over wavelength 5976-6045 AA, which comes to 336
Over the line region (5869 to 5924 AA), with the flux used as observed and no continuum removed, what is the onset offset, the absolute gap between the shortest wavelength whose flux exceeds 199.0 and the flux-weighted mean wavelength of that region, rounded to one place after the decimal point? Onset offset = 25.8 AA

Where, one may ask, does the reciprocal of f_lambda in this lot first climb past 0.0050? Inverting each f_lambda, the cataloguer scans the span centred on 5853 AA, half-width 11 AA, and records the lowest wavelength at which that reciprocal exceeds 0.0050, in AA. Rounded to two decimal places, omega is 5854.41 AA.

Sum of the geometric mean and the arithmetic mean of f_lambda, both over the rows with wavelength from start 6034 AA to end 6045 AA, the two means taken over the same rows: 397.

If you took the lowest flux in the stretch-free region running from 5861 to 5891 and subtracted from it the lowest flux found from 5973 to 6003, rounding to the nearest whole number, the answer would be -39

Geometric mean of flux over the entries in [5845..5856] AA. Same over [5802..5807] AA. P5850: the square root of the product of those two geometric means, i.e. 204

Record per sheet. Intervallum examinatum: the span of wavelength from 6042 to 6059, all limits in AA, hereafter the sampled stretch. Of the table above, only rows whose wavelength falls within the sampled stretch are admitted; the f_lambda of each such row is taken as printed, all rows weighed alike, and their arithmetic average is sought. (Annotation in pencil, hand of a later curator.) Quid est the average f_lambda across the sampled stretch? 198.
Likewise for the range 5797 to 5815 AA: 204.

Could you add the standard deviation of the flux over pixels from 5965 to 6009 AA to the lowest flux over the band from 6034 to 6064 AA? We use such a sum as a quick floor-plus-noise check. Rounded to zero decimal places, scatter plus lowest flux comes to 196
